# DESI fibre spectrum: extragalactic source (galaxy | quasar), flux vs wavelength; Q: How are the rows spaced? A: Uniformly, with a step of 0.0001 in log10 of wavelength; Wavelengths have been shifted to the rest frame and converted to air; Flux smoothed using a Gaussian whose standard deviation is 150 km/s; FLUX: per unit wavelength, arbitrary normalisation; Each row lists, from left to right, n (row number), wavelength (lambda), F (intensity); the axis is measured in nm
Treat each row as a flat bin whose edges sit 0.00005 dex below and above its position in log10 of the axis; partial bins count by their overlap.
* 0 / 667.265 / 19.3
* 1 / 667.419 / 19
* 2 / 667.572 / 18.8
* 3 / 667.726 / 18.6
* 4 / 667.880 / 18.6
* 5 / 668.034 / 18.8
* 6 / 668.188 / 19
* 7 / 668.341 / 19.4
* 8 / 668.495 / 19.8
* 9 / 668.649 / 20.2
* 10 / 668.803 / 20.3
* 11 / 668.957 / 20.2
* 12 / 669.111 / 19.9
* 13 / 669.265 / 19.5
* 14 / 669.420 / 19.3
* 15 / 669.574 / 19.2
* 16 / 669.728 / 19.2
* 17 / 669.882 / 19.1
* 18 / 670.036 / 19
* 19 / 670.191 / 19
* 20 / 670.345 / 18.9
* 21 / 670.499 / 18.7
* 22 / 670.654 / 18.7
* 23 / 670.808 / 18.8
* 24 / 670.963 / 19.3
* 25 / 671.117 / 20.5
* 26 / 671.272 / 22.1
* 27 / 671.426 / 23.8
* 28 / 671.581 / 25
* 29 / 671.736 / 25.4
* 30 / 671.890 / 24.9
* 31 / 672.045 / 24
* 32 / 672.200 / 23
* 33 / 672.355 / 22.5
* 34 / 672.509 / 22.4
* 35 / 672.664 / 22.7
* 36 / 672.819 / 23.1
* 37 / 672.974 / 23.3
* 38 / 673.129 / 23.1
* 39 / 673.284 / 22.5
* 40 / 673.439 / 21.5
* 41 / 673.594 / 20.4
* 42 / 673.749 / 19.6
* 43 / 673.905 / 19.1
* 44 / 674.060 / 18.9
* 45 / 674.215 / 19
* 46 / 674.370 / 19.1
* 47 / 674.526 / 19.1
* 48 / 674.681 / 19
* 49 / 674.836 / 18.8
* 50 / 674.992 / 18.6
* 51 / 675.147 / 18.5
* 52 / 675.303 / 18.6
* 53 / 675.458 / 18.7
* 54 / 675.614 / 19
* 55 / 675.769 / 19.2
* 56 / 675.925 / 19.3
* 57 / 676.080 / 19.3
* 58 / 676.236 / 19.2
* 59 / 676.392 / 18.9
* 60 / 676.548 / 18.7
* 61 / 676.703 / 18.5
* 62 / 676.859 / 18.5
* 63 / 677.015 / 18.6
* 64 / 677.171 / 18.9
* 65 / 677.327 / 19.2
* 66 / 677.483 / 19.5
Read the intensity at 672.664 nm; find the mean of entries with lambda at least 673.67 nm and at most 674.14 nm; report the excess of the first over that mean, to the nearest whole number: 4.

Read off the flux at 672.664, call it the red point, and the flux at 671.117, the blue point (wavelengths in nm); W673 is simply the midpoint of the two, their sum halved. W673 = 21.6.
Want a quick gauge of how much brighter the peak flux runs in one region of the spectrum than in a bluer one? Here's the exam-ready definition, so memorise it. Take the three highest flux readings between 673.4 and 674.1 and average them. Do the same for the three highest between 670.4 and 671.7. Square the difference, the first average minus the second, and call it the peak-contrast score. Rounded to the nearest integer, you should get 10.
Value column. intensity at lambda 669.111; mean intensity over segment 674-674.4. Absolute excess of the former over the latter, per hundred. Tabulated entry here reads 0.009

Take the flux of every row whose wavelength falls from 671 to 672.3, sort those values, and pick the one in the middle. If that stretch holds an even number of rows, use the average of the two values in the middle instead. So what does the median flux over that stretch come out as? 23.9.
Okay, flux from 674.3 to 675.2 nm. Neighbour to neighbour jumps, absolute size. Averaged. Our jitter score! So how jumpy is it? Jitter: 0.12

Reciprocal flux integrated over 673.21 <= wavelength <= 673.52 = 0.0141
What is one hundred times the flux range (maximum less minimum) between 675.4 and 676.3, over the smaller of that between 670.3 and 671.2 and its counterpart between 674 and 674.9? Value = 200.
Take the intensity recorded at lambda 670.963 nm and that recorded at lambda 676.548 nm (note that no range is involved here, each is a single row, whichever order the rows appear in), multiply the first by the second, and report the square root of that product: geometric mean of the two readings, 19.0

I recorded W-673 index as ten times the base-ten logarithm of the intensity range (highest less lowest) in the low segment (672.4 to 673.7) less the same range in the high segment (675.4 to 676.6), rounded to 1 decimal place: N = 3.6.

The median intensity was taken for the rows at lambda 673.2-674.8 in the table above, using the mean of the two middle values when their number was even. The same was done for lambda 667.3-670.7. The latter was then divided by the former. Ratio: 1.00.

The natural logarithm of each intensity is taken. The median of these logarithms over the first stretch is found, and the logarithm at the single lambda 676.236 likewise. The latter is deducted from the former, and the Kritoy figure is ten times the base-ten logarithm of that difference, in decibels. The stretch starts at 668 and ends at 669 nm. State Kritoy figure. -15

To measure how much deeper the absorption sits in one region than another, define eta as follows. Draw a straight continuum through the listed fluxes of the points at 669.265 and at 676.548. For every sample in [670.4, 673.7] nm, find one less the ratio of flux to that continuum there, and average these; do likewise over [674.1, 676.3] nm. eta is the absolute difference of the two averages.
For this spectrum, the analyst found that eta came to 0.15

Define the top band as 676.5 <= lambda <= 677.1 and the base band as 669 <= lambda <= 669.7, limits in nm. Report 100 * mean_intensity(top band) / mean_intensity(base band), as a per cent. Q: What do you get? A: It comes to 95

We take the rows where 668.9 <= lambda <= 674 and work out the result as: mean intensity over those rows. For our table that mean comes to 21.1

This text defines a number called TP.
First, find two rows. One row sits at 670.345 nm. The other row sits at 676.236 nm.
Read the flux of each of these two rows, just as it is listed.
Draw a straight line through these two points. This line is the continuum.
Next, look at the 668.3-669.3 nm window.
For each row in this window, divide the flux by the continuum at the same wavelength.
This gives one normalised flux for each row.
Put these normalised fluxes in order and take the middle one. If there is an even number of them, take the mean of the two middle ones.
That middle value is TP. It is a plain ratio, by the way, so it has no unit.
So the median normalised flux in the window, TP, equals 1.06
